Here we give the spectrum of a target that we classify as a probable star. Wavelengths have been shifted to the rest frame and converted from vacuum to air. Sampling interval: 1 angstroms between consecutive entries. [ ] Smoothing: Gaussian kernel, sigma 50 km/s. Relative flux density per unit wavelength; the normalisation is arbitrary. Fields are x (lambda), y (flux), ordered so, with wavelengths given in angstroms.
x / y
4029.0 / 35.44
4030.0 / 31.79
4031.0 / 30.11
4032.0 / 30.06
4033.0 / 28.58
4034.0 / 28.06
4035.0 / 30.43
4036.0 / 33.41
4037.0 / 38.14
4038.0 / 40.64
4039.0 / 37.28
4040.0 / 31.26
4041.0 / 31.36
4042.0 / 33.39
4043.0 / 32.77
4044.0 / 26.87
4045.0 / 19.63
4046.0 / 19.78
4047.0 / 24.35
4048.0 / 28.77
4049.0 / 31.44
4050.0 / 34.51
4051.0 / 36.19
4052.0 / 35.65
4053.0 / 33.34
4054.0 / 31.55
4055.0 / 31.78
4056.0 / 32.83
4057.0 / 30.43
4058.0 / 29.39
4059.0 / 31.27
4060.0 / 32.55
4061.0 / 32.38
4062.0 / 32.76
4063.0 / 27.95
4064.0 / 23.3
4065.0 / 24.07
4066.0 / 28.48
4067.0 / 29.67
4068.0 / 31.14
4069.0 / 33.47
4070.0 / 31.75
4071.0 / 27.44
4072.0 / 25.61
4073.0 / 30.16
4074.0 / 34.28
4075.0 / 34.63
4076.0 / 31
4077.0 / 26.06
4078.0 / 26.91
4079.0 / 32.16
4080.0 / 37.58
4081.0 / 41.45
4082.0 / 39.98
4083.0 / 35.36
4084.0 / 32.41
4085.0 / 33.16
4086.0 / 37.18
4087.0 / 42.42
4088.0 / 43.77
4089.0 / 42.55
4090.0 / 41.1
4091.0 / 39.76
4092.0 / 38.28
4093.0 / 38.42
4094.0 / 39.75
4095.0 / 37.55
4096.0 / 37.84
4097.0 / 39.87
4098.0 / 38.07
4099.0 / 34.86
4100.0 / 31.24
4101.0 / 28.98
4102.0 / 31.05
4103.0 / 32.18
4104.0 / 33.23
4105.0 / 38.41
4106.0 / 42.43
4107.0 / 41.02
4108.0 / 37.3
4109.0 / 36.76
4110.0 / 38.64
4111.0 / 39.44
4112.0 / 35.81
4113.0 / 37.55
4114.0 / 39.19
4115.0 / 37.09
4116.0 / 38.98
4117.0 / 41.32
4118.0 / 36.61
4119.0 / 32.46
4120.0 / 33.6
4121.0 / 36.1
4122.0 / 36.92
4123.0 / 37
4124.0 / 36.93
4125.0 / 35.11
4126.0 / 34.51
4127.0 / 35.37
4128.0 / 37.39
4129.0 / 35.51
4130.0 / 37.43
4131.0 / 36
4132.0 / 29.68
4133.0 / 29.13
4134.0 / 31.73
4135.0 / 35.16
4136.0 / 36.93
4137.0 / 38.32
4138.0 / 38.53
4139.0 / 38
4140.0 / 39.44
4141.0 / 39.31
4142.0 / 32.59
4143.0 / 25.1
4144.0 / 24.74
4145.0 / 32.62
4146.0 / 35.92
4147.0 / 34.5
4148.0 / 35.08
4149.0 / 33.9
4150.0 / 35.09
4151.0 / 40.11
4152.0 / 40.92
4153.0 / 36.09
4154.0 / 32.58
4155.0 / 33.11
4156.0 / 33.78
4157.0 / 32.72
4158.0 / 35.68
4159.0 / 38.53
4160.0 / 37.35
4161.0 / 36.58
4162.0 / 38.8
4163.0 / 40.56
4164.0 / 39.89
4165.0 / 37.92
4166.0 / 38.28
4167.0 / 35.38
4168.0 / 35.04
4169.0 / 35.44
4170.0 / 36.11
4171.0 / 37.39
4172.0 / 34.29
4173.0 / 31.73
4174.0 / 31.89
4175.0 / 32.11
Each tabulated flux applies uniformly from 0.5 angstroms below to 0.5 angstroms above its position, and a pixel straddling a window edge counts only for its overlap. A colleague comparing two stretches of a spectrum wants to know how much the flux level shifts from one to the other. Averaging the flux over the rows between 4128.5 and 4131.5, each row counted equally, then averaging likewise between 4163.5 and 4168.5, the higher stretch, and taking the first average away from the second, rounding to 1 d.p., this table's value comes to 1.0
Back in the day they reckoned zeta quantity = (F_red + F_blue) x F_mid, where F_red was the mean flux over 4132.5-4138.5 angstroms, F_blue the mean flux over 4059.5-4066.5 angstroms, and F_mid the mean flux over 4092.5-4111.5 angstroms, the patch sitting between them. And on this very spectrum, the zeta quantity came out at 2339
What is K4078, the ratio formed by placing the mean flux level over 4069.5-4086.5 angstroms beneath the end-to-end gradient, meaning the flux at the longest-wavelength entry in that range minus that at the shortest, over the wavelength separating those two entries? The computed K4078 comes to 0.010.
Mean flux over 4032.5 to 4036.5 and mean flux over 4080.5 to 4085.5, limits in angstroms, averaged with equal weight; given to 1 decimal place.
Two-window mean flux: 33.3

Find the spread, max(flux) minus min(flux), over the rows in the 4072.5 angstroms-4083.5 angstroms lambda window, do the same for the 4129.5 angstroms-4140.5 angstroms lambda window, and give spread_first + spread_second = 26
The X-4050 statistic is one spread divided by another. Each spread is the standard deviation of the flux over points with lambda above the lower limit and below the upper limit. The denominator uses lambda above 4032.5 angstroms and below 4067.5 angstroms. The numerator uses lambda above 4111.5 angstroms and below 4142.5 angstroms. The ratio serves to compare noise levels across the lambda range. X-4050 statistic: 0.6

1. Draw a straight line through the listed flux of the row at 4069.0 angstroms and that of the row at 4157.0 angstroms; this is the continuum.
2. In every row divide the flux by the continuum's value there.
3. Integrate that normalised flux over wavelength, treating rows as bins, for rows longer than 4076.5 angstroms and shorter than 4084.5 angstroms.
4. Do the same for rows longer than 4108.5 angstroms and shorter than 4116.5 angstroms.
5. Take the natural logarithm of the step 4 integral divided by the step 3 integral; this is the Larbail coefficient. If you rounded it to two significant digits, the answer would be 0.12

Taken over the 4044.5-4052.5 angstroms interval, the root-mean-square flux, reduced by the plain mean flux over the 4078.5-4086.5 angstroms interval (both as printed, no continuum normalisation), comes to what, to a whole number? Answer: -7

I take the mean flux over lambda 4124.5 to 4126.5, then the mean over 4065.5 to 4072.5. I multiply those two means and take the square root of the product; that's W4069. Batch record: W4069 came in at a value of 32.1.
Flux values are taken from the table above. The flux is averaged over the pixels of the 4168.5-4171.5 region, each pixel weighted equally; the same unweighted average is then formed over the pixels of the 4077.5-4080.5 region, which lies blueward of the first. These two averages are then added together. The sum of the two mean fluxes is 68.5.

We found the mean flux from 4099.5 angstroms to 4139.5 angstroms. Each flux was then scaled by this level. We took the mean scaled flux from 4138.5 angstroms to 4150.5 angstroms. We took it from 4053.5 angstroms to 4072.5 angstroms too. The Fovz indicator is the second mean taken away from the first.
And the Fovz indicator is 0.110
